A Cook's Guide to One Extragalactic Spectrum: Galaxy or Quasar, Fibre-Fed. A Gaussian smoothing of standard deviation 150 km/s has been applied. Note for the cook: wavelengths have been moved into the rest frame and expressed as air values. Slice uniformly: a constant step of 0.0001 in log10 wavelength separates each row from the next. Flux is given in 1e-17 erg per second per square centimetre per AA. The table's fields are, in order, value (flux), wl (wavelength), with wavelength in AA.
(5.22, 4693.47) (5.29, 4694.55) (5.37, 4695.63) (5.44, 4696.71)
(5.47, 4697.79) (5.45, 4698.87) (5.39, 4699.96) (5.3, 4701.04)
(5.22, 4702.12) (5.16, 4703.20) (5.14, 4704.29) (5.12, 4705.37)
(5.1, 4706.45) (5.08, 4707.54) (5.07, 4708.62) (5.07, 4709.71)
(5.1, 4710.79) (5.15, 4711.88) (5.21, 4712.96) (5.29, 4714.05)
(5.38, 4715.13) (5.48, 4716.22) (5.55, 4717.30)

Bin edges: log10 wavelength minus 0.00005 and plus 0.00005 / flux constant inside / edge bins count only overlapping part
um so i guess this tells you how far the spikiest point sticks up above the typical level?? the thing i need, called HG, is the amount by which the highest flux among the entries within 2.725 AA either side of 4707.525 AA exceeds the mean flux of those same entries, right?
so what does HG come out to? 0.03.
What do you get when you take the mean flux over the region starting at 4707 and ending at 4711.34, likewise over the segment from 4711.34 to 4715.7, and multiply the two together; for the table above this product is 26.7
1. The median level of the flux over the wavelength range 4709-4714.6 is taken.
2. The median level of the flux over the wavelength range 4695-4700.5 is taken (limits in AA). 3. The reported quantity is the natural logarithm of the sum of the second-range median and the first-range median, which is 2.36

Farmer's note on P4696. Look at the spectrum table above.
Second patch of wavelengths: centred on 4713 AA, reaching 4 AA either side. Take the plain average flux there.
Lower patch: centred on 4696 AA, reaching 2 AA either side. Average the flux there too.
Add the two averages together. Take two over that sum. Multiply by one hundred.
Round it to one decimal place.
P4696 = 18.8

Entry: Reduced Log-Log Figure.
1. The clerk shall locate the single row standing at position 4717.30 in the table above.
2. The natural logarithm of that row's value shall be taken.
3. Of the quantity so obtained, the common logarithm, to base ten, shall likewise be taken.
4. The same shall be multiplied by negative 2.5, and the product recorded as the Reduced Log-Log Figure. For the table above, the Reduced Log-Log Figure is -0.585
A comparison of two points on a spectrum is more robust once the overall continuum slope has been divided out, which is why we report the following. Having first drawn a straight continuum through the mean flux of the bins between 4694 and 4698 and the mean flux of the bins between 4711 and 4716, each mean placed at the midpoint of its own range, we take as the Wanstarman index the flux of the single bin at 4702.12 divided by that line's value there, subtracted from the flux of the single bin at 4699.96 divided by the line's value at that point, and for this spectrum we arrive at 0.029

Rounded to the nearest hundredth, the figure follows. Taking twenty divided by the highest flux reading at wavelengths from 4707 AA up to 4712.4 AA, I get 3.88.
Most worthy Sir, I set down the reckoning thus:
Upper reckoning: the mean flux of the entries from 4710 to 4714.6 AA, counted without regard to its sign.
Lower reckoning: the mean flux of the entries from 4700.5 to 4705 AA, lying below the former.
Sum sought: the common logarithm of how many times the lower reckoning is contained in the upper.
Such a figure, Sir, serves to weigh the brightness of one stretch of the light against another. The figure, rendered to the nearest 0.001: -0.001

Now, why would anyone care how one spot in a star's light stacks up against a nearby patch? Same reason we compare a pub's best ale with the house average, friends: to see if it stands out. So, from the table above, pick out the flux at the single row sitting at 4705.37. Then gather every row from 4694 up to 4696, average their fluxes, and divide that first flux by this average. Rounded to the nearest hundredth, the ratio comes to 0.96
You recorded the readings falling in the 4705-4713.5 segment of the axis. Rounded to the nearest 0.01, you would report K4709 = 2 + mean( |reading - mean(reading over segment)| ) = 2.04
